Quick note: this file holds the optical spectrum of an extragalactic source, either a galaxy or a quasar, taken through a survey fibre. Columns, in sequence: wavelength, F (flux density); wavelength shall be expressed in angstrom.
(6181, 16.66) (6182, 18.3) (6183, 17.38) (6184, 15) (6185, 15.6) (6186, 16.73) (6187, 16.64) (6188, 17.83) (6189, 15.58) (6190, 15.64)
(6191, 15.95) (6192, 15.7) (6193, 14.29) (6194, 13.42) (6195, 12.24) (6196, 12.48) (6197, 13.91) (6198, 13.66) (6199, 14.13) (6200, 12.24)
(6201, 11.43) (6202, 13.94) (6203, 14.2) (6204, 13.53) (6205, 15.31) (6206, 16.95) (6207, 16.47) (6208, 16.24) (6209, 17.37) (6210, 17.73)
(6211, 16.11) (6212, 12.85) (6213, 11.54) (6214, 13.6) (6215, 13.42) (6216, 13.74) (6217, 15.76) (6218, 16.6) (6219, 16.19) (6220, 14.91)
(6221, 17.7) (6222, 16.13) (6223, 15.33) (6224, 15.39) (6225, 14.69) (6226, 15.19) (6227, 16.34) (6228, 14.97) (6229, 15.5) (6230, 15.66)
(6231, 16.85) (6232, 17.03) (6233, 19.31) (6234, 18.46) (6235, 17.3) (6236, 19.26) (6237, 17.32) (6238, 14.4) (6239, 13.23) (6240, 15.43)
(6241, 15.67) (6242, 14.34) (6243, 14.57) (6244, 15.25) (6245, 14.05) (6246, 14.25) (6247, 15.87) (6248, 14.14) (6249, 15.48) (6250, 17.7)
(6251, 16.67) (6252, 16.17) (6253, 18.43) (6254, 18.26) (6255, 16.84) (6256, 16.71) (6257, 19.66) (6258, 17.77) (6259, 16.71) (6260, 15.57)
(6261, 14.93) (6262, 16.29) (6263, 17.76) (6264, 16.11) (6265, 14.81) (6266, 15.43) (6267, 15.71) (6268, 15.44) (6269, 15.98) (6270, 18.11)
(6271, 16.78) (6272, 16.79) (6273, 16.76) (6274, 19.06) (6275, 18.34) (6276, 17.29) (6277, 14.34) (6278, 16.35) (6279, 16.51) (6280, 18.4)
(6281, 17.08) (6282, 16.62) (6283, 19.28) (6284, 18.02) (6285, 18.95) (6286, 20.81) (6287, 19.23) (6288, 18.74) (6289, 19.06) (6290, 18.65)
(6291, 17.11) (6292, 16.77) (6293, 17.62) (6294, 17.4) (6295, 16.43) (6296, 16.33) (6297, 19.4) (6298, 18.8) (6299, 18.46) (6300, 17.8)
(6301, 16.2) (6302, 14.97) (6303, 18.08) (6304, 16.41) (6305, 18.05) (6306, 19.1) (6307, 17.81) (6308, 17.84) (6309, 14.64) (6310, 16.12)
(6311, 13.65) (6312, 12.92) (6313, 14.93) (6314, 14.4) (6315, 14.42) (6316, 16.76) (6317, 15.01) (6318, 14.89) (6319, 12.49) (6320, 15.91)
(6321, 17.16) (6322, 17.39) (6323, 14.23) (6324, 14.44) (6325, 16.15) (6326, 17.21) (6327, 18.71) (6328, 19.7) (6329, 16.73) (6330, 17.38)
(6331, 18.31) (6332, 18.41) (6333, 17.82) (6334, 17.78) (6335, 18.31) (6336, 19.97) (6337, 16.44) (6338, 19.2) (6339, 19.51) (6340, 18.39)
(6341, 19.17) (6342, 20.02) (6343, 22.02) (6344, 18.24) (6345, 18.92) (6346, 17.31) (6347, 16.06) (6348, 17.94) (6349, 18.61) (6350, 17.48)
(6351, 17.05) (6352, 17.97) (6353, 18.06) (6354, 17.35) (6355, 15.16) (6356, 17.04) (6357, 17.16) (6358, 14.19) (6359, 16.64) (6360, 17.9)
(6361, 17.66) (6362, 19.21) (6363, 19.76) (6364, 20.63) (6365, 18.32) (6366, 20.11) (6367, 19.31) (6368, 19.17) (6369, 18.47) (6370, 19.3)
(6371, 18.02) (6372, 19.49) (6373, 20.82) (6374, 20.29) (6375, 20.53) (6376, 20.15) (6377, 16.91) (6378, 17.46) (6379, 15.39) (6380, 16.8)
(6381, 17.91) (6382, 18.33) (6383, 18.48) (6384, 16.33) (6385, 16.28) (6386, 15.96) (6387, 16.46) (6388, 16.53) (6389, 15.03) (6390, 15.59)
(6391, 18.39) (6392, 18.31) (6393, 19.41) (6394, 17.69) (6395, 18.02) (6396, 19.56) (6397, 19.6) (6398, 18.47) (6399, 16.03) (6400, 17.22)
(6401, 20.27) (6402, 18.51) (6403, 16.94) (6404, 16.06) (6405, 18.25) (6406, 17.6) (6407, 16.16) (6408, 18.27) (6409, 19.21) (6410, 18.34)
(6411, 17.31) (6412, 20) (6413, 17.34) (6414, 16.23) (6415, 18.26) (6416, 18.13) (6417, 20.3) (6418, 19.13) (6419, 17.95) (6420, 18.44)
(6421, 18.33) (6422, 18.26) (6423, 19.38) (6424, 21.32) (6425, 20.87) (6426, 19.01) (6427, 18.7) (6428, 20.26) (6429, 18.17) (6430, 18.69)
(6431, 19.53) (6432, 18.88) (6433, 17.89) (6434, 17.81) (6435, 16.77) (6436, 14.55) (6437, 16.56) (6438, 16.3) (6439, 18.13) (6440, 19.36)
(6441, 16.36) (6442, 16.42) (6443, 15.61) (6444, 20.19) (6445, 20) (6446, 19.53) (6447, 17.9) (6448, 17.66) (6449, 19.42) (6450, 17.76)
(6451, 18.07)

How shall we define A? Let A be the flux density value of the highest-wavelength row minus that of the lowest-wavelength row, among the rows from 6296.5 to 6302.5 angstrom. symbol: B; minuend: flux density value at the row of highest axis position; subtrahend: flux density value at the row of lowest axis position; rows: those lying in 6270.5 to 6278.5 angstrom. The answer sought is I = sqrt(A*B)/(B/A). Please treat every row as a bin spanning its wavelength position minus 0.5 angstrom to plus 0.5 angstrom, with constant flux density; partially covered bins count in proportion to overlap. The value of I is 14.2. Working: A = -4.4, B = -0.4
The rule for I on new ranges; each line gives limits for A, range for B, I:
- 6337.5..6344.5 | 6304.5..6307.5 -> 1.9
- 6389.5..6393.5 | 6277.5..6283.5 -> 4.4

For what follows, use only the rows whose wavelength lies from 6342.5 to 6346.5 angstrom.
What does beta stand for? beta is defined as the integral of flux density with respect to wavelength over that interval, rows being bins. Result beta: 76.5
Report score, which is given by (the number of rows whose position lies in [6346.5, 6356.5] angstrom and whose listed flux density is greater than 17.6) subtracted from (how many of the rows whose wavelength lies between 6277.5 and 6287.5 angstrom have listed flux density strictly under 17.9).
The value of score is 0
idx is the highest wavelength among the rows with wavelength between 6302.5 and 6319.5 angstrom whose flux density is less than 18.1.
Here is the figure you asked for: 6319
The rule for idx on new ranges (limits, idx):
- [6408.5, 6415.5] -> 6414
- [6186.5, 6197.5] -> 6197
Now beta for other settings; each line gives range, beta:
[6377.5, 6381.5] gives 67.6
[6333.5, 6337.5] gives 72.5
